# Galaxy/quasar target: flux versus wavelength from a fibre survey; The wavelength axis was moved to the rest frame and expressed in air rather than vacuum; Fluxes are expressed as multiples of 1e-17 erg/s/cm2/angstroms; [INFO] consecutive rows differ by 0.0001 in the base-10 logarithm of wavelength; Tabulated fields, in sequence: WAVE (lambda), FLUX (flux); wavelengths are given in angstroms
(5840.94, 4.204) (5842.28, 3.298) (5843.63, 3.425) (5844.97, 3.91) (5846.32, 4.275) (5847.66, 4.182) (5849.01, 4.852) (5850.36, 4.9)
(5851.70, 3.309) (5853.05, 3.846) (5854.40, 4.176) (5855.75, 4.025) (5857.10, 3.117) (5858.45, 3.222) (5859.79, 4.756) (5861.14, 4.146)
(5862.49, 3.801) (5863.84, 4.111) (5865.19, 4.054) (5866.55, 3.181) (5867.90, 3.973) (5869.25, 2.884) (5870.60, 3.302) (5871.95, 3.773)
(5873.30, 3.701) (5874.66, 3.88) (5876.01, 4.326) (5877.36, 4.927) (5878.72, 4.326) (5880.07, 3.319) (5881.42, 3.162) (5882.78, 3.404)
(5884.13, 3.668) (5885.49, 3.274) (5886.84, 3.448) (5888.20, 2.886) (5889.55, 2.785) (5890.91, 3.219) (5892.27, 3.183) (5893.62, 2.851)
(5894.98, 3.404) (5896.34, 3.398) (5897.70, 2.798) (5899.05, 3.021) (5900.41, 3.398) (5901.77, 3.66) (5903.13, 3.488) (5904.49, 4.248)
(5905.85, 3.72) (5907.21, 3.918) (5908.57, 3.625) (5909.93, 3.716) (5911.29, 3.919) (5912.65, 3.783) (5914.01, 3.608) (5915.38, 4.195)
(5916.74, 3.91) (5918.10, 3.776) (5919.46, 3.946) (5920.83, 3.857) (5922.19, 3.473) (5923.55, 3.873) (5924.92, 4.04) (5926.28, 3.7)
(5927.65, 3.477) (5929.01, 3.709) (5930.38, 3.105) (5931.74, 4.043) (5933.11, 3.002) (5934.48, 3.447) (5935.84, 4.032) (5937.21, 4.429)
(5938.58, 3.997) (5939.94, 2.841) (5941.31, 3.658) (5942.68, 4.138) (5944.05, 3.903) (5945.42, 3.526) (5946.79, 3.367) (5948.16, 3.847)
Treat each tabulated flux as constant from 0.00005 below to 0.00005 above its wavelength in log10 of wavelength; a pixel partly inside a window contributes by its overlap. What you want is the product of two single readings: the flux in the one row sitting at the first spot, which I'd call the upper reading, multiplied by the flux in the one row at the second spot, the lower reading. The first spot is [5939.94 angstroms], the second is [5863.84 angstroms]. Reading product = 11.7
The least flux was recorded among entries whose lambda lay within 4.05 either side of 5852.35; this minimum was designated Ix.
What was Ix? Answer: 3.309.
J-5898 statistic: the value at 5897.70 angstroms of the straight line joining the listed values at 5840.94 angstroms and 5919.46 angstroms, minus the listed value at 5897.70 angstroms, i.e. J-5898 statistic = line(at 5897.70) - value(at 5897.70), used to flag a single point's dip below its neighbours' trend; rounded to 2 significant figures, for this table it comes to 1.2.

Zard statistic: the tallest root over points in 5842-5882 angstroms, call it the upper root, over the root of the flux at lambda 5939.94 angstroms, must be 1.32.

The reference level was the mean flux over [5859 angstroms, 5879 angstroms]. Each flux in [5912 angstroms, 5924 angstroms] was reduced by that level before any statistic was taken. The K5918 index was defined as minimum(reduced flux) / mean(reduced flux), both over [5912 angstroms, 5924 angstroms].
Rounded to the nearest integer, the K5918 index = 4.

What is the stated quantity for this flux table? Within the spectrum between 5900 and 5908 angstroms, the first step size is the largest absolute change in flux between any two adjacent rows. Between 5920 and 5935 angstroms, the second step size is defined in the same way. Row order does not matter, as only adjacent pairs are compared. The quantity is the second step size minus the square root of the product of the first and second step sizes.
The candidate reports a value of 0.15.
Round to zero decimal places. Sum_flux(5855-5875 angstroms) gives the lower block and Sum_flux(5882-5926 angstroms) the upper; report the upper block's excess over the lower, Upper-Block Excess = 58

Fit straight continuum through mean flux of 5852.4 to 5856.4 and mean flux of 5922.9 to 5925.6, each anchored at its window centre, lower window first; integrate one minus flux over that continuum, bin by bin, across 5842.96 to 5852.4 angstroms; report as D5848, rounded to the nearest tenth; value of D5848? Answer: -0.2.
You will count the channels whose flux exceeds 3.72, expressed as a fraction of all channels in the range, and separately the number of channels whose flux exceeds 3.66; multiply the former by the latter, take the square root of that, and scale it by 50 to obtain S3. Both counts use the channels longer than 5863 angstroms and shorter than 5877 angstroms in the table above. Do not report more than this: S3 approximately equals 102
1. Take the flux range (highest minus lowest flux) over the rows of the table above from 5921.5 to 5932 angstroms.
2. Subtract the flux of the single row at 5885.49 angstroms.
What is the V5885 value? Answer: -2.34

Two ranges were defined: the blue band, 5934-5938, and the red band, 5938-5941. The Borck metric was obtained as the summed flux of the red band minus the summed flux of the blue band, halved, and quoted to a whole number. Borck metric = -3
